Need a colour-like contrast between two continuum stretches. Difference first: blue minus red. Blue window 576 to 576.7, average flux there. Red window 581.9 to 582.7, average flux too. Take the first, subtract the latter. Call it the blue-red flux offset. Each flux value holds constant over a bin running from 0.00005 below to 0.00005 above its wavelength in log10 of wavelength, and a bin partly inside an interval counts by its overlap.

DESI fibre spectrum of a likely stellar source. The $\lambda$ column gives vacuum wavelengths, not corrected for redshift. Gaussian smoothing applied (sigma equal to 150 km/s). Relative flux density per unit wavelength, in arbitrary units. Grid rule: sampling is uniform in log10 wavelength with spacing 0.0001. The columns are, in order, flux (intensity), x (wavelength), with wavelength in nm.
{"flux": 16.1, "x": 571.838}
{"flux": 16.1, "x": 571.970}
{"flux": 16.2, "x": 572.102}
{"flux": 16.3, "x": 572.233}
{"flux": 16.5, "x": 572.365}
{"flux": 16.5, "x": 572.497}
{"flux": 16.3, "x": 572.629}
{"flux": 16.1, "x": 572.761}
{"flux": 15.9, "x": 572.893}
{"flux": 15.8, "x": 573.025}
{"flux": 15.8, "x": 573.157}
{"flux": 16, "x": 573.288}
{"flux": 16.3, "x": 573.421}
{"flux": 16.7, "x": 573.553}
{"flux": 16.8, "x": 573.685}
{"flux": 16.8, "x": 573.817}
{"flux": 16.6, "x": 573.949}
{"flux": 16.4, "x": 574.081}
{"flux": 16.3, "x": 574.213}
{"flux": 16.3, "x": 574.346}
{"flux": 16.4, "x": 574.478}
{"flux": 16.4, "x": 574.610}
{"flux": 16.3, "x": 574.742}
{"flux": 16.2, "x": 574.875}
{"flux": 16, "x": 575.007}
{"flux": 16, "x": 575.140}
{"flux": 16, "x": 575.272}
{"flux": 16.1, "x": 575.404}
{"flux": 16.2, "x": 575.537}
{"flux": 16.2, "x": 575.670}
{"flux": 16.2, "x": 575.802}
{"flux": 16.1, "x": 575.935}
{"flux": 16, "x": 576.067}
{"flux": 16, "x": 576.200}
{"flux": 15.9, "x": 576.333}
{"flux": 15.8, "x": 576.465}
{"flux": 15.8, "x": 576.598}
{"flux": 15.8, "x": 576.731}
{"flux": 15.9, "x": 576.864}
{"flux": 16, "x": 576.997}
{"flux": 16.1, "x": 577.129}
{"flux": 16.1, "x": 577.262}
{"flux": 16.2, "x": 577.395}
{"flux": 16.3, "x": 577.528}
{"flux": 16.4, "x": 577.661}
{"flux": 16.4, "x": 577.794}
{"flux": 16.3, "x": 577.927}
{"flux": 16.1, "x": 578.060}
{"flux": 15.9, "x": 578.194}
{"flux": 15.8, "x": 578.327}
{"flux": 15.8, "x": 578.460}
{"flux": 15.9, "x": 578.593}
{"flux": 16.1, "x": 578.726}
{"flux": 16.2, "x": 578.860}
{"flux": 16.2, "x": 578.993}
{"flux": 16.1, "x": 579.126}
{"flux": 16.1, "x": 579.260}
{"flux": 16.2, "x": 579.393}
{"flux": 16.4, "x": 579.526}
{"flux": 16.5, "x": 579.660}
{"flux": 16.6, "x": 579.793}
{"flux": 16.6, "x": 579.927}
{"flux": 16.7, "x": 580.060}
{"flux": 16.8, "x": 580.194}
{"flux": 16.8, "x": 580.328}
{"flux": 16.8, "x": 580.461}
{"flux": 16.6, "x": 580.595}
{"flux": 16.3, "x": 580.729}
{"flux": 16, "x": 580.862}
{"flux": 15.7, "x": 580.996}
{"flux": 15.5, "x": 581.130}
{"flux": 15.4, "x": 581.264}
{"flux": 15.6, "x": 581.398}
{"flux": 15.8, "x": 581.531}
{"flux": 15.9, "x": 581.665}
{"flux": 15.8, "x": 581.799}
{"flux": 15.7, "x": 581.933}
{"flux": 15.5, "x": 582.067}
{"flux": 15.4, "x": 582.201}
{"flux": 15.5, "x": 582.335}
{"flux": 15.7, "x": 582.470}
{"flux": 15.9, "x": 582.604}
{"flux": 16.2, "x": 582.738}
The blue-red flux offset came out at 0.28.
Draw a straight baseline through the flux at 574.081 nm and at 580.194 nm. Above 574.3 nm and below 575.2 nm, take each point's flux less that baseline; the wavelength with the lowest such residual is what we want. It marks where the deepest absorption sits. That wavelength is 575.140 nm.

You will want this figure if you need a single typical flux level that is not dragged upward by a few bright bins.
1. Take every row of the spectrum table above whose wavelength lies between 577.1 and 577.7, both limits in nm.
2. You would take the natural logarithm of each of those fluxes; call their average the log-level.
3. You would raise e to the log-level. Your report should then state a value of 16.22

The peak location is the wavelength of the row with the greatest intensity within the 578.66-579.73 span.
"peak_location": 579.660 nm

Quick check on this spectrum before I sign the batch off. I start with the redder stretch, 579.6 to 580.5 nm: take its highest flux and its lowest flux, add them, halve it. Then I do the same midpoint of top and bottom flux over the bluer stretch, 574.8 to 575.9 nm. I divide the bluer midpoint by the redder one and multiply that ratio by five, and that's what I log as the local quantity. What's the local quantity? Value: 4.83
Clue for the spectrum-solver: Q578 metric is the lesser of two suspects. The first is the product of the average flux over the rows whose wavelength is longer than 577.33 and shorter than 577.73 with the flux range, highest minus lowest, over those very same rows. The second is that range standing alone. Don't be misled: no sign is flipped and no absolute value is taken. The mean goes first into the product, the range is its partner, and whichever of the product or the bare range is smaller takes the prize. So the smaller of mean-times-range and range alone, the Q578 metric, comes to 0.20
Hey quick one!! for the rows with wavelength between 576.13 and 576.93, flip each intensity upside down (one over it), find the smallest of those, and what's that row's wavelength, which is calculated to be 576.200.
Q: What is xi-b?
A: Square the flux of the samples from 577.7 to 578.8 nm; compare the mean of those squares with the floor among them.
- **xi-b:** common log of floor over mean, -0.013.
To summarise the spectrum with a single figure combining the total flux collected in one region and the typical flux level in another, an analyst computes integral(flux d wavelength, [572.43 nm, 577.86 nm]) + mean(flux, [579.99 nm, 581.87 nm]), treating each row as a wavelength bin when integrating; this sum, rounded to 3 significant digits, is 104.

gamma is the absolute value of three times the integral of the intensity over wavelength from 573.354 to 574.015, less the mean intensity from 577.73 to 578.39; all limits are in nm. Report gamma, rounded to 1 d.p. 16.9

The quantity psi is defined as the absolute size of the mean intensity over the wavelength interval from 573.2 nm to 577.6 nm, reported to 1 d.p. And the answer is 16.2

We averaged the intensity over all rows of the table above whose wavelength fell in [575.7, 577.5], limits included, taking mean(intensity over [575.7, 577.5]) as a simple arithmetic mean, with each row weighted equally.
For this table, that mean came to 16.0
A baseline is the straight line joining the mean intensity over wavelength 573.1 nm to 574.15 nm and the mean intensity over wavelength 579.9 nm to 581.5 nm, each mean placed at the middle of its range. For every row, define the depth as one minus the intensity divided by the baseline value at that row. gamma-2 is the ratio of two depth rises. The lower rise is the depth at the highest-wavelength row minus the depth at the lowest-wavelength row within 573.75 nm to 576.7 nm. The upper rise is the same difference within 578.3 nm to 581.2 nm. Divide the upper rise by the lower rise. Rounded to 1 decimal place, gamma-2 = 0.2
